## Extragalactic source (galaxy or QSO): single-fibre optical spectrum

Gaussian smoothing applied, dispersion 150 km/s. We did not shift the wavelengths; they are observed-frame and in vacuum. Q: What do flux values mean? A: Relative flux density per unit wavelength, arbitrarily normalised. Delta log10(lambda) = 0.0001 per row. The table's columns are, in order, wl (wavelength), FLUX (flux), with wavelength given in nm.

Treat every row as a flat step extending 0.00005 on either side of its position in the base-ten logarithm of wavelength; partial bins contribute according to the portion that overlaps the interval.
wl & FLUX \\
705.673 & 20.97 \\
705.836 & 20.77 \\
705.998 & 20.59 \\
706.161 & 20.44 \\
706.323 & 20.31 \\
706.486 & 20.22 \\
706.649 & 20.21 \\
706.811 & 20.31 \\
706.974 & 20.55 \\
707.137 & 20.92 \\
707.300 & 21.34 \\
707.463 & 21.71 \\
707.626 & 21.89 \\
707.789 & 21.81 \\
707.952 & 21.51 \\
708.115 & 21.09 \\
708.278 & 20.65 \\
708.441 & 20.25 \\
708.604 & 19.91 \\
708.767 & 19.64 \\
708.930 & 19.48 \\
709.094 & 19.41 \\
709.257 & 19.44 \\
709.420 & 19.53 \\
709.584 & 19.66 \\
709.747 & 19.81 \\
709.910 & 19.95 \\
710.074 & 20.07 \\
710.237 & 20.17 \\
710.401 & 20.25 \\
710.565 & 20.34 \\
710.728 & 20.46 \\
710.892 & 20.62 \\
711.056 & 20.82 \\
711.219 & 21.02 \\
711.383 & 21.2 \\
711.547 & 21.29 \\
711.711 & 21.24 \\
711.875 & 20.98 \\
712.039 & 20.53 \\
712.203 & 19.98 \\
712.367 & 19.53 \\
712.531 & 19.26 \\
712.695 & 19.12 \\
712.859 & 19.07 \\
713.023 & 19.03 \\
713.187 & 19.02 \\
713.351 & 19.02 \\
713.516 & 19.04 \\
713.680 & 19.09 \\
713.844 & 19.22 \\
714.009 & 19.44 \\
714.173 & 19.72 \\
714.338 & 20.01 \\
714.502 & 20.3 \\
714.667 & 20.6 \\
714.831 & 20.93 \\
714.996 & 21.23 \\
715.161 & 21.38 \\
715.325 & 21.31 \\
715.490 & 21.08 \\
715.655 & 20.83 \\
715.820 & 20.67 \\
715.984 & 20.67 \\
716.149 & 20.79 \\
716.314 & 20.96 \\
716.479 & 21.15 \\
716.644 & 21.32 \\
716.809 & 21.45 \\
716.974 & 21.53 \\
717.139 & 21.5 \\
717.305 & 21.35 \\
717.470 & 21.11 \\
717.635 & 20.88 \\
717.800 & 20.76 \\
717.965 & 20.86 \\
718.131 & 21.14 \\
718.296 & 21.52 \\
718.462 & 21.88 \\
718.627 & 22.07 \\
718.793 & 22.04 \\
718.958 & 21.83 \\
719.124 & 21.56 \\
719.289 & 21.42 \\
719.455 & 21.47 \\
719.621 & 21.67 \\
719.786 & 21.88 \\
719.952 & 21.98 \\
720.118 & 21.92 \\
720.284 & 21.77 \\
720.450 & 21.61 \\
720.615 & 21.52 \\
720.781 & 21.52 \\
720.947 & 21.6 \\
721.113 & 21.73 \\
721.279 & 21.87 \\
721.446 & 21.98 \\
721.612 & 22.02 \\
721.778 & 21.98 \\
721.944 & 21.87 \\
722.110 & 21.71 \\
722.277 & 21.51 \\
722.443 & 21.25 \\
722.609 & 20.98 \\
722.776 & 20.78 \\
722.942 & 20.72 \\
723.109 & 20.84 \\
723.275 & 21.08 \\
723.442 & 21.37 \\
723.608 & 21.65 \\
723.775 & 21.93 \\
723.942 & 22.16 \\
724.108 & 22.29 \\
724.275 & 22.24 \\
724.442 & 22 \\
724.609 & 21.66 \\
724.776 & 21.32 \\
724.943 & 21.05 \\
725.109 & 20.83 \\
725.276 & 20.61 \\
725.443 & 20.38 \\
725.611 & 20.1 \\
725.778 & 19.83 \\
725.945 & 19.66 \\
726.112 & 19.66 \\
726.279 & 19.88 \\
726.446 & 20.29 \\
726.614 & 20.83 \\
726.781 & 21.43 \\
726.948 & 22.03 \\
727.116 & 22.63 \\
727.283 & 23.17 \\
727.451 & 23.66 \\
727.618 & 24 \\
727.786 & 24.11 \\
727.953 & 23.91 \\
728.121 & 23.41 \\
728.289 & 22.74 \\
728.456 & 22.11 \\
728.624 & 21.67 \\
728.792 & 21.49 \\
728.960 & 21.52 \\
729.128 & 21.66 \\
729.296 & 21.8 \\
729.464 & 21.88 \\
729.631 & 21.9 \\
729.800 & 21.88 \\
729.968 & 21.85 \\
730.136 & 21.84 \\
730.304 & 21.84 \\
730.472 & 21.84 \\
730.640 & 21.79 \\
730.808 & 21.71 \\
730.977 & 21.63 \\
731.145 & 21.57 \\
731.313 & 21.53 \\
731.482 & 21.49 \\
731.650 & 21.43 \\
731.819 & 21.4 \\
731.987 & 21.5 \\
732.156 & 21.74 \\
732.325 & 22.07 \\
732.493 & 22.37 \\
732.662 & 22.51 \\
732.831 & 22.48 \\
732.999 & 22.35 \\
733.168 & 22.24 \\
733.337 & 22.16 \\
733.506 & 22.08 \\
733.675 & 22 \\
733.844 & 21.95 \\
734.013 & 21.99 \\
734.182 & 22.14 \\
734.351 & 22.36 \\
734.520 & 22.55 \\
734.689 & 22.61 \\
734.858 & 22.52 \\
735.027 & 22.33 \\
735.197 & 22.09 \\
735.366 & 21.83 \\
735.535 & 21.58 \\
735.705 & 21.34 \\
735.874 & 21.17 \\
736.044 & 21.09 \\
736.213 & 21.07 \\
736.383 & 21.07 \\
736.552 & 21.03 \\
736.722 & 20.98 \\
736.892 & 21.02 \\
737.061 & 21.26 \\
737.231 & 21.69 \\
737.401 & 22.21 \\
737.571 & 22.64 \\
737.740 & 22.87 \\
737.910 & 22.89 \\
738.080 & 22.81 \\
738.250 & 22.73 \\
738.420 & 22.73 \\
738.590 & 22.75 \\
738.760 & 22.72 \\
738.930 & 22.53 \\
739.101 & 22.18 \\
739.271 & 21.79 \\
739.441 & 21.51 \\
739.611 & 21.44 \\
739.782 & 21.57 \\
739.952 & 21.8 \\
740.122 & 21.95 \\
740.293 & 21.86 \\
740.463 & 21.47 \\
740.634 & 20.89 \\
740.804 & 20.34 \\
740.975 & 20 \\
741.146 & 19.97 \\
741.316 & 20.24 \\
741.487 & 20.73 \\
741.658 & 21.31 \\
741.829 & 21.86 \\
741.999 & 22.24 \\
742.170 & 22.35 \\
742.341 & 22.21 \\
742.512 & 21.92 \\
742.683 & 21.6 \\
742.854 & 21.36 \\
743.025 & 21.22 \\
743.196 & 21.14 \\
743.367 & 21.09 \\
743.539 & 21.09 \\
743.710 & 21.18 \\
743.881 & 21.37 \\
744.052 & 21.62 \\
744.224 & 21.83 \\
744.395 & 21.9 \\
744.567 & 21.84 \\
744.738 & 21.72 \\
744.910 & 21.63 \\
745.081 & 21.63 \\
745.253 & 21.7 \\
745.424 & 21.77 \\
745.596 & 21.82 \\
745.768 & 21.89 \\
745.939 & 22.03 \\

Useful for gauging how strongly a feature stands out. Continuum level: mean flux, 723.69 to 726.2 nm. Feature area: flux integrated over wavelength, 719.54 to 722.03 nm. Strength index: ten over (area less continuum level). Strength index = 0.301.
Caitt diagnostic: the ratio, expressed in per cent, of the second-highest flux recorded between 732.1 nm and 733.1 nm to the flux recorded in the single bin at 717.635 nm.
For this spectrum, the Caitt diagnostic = 108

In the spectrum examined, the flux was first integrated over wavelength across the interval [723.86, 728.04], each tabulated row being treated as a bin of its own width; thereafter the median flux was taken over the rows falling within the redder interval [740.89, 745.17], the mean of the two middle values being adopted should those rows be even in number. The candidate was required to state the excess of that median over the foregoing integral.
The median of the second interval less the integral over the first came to -69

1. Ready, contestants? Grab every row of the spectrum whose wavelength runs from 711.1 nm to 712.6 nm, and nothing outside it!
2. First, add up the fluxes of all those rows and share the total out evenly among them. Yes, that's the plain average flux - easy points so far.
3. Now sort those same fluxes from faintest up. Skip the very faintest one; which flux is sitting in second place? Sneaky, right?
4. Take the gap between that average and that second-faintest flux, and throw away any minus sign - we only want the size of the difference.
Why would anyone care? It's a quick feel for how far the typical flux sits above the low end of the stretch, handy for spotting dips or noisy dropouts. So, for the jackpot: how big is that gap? 1.0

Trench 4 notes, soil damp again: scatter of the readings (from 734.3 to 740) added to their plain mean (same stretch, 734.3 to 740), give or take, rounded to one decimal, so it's 22.6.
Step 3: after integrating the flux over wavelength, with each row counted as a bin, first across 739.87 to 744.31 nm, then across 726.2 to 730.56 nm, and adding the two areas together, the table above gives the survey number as 191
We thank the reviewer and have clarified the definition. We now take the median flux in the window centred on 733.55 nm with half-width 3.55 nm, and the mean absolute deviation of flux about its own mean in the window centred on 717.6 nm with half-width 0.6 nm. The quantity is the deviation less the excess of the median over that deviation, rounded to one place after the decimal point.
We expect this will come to -21.4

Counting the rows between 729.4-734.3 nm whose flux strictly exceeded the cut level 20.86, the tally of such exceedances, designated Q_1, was 29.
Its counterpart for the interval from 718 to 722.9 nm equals 28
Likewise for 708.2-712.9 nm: 5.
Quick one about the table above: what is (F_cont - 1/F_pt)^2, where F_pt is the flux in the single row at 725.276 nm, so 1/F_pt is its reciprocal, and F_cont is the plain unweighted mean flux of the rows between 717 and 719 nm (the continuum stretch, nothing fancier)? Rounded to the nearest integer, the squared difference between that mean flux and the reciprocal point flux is 456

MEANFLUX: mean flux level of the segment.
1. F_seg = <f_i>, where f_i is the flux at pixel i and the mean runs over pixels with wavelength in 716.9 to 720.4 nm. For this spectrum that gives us 21.5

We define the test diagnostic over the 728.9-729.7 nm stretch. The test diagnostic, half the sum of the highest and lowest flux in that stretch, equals 21.7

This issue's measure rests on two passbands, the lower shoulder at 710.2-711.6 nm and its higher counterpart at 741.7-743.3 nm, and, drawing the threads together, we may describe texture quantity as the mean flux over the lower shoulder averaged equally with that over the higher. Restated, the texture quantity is 21.2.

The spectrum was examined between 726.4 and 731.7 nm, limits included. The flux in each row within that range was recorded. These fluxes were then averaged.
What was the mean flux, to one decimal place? 22.1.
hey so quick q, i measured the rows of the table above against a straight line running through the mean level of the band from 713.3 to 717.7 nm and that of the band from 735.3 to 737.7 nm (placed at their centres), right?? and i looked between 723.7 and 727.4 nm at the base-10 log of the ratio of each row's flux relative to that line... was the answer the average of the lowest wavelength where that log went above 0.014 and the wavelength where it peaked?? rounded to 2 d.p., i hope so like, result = 725.53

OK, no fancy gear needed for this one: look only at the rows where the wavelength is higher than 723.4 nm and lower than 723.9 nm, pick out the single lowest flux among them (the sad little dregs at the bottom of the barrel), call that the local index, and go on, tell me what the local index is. 21.37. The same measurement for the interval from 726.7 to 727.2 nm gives 21.43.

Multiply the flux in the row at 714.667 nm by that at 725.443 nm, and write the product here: 420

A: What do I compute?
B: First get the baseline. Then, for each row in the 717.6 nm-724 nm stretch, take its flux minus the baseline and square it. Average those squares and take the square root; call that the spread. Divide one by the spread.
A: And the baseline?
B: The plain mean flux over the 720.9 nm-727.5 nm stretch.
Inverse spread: 2.2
